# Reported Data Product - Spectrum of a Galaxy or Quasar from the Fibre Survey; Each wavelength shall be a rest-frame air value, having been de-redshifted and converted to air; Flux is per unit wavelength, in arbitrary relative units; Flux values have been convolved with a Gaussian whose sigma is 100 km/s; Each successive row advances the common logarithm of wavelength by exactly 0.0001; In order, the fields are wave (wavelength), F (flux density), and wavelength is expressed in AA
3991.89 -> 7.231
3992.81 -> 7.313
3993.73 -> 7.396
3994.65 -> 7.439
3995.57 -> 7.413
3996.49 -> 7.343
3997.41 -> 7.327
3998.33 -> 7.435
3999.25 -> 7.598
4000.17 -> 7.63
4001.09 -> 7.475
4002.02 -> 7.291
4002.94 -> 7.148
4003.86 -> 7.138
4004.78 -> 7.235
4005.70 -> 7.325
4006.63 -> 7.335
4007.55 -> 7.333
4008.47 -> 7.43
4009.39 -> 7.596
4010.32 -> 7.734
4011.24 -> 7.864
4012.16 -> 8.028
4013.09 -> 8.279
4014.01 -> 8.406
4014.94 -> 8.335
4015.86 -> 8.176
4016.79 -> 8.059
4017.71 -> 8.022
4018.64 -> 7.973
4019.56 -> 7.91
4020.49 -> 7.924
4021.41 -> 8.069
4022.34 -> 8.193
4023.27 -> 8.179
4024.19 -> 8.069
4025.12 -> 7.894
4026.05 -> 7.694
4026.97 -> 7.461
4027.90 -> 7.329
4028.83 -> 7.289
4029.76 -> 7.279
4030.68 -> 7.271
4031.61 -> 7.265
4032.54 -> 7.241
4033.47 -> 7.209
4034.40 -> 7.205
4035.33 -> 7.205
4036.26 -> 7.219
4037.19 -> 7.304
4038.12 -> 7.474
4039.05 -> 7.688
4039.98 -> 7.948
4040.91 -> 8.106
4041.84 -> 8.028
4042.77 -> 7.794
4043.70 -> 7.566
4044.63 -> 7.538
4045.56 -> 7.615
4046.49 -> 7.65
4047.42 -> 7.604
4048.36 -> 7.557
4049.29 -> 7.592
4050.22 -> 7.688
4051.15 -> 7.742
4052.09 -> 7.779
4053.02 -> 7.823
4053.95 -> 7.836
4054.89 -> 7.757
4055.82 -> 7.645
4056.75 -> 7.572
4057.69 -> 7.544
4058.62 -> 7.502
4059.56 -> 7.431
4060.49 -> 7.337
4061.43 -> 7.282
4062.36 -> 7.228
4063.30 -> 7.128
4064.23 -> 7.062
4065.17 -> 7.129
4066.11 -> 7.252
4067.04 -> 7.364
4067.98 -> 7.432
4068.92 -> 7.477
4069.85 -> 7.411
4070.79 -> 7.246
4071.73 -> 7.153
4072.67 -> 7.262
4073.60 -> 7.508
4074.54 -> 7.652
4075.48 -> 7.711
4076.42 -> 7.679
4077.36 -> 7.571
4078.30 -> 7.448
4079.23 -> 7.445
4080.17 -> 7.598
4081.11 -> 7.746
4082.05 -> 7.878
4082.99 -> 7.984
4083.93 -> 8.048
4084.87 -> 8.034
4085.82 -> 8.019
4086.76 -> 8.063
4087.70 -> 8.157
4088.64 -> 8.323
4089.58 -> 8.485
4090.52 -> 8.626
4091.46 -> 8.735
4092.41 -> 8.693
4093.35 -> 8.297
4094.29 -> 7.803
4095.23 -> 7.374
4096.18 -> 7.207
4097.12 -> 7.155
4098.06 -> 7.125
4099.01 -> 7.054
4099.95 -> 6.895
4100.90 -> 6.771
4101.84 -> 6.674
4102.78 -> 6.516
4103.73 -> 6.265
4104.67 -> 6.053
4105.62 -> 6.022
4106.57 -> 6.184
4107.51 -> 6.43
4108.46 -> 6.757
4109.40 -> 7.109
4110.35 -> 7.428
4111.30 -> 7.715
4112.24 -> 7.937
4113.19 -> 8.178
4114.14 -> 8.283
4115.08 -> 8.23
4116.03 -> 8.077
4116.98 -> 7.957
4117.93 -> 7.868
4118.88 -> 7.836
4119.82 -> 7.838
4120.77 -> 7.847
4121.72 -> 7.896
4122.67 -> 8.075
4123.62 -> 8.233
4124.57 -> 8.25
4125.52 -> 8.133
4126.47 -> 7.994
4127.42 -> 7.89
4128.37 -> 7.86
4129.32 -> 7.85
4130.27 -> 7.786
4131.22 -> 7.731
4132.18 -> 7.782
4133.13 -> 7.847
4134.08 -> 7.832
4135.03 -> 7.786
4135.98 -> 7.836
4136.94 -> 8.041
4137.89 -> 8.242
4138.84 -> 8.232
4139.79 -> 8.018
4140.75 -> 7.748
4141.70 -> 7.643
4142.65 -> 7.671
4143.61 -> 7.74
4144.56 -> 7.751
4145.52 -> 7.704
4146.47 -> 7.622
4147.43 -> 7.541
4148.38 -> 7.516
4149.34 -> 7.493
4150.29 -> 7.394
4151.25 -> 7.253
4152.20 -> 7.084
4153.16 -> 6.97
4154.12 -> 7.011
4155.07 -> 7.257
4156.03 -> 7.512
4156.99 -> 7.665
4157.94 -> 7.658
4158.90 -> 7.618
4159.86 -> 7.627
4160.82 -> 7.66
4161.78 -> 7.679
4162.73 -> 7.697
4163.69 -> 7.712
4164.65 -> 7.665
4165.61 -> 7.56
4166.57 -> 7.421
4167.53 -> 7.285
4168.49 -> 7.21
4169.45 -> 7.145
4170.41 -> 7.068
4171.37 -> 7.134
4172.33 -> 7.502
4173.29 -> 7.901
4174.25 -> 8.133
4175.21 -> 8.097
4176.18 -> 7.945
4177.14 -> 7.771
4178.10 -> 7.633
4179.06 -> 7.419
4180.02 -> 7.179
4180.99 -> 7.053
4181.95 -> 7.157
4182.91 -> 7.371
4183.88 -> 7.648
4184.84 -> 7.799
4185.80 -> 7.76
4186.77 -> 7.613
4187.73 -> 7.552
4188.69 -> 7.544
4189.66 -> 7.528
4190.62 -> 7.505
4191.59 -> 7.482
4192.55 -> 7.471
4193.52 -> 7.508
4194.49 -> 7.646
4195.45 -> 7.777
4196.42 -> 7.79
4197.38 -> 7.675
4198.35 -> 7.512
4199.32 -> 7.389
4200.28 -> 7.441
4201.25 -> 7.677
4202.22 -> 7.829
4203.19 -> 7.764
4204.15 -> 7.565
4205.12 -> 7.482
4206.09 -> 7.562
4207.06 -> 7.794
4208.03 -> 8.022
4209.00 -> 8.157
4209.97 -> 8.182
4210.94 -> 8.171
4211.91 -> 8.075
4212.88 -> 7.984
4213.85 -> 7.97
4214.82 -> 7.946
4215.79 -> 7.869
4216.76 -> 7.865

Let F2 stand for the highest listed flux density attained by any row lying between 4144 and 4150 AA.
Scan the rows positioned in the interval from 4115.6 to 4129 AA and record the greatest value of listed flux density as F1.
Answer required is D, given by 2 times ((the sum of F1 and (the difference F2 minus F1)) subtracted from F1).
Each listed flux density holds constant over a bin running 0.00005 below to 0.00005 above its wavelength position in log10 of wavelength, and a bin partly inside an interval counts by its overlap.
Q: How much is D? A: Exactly 1.0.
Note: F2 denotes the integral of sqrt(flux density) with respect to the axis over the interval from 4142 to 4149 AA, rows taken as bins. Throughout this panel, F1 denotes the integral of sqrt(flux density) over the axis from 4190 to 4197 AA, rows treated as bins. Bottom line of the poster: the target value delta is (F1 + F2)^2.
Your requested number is 1494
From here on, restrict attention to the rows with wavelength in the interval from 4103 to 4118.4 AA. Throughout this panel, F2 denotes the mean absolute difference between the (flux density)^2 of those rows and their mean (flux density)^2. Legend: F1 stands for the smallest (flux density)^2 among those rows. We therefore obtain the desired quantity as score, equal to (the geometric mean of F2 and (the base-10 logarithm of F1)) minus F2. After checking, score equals -6.9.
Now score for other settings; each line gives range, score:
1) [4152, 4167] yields -0.8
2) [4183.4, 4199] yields 0.1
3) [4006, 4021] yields -1.5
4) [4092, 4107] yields -4.7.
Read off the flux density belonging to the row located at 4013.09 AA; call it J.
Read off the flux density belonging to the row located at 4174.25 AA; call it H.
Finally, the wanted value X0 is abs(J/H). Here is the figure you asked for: 1.02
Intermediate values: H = 8.133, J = 8.279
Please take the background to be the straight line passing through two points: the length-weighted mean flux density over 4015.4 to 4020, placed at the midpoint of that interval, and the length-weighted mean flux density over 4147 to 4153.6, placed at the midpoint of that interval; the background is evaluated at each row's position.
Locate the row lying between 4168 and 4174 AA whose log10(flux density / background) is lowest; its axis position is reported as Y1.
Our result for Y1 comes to 4170.41 AA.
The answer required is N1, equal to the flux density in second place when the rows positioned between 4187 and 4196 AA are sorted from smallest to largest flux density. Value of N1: 7.482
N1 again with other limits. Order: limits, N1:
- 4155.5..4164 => 7.618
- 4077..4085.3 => 7.448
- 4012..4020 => 7.973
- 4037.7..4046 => 7.538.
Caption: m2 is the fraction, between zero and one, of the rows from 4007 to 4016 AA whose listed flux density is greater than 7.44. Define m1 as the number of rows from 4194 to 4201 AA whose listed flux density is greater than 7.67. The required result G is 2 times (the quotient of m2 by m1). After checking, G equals 0.53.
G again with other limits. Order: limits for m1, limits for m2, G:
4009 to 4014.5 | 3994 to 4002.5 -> 0.13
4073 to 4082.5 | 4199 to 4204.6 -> 0.42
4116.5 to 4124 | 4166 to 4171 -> 0.00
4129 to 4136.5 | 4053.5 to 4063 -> 0.15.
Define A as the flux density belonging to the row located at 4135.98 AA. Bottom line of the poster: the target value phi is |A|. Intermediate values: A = 7.836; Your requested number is 7.8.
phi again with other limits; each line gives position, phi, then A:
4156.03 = 7.5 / 7.512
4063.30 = 7.1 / 7.128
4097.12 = 7.2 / 7.155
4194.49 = 7.6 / 7.646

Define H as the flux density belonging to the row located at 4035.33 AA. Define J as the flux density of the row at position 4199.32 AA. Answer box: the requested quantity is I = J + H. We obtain 14.6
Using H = 7.205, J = 7.389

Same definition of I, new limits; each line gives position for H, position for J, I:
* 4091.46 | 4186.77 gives 16.3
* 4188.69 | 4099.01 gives 14.6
